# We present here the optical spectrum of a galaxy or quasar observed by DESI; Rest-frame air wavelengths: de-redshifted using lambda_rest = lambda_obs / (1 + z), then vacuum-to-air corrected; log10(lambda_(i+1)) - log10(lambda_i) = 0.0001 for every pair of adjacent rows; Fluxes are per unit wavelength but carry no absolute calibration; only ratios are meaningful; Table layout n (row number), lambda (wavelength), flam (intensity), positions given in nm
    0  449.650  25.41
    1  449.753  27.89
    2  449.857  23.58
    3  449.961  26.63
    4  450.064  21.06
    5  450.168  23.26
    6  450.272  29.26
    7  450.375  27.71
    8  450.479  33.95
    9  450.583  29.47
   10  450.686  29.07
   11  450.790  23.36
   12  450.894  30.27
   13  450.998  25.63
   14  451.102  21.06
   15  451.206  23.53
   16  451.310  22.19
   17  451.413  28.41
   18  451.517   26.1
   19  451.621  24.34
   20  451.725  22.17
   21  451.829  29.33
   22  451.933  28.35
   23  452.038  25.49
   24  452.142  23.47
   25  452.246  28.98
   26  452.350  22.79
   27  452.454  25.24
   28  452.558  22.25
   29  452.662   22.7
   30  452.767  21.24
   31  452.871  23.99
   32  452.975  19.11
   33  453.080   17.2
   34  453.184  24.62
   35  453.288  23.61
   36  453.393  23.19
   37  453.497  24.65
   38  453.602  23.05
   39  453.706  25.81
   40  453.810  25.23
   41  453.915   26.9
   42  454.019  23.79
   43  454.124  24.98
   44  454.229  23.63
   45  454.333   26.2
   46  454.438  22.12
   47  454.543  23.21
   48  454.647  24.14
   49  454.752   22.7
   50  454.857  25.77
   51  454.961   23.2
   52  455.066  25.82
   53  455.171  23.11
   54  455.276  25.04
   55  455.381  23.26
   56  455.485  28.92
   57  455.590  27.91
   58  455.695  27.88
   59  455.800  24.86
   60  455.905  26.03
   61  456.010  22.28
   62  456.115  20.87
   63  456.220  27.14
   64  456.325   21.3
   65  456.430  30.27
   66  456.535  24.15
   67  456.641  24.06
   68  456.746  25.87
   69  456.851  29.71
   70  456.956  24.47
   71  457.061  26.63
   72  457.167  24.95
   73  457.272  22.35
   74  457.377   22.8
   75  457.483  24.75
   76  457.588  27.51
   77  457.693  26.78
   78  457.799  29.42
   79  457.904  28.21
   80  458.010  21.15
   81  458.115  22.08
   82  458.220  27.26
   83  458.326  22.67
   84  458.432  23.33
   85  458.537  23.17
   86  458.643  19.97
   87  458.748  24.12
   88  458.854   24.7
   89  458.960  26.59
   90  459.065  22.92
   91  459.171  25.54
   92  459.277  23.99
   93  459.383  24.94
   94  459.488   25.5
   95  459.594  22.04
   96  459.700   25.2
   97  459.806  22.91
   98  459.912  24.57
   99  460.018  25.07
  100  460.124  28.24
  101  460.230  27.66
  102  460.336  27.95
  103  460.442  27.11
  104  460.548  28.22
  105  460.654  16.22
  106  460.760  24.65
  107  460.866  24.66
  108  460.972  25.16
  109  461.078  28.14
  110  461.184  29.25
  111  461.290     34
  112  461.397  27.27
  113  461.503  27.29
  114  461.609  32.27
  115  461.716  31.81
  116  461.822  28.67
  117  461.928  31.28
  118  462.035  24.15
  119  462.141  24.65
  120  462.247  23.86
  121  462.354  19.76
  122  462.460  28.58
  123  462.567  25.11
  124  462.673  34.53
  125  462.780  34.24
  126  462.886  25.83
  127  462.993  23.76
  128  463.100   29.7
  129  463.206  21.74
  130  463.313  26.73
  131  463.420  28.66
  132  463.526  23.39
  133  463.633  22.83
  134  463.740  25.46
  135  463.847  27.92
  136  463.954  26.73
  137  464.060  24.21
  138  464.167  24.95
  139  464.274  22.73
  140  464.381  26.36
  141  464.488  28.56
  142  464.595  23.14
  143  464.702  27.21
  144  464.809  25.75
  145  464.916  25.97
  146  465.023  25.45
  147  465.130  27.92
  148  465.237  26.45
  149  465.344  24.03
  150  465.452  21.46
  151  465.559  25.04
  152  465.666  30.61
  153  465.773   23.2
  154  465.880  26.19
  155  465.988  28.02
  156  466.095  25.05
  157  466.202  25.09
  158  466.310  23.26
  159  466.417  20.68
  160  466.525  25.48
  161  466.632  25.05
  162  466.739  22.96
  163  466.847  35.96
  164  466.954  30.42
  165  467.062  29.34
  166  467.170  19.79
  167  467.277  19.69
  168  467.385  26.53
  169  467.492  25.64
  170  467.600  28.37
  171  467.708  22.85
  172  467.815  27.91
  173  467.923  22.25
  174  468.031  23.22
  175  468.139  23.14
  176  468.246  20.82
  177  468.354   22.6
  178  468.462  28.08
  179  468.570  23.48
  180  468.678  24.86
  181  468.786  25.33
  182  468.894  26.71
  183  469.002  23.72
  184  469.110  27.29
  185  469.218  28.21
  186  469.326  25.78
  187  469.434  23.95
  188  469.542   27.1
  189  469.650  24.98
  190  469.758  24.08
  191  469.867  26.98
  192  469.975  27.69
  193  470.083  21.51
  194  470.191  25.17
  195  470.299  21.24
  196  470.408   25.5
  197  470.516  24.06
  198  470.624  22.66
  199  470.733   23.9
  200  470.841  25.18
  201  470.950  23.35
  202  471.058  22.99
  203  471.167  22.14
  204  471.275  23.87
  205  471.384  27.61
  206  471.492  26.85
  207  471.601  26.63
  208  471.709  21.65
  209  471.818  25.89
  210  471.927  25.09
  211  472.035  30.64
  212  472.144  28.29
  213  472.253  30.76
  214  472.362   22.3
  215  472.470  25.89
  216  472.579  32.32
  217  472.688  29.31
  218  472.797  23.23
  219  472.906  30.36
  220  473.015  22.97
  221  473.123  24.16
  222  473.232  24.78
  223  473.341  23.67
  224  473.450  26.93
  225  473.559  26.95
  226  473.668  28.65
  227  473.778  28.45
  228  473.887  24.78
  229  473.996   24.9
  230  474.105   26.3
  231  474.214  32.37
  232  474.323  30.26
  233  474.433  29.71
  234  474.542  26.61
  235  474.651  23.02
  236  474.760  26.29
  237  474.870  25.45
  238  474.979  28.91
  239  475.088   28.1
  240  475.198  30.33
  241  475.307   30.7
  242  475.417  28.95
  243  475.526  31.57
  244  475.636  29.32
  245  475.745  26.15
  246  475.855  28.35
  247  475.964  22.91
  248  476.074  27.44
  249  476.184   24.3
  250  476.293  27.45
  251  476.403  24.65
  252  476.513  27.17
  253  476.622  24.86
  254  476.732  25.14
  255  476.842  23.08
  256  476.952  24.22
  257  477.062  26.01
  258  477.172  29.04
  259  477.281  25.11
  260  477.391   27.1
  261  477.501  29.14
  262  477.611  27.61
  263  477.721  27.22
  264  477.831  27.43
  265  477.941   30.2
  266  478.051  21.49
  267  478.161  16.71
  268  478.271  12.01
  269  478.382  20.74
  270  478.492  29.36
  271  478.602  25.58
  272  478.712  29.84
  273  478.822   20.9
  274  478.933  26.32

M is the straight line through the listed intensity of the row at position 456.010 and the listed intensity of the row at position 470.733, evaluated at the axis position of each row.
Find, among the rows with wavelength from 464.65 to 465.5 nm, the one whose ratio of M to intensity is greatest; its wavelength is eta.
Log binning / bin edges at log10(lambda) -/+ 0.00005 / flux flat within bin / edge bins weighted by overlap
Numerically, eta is 465.452 nm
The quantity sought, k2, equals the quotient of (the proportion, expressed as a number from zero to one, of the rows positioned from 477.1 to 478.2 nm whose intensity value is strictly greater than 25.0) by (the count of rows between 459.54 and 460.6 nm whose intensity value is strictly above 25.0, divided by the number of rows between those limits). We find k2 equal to 1.14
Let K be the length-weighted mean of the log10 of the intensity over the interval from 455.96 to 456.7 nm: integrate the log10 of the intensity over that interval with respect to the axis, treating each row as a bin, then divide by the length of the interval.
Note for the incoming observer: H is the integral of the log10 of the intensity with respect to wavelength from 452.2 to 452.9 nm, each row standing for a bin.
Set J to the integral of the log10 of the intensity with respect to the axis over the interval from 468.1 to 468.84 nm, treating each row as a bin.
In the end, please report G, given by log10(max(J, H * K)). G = 0.124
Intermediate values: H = 0.96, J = 1.02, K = 1.38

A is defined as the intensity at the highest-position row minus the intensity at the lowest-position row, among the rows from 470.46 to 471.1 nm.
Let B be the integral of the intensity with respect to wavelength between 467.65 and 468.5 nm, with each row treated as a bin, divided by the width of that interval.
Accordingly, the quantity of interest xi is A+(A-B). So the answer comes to -25.9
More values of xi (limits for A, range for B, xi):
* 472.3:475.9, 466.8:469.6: -13.4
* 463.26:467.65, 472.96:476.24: -23.8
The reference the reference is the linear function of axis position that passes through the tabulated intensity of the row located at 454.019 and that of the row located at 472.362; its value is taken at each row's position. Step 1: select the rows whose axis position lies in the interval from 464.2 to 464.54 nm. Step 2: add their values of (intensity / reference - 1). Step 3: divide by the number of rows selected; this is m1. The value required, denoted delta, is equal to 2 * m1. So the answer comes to 0.26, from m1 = 0.13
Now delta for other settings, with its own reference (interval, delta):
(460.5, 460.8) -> -0.02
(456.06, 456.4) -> -0.04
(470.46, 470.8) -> 0.10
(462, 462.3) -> 0.09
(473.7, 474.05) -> 0.35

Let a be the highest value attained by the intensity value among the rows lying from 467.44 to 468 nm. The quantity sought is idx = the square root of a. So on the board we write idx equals 5.33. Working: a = 28.37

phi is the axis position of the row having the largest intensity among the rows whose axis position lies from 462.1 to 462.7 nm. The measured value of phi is 462.673 nm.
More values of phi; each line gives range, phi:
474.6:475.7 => 475.526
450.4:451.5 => 450.479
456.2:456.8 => 456.430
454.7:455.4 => 455.066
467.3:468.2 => 467.600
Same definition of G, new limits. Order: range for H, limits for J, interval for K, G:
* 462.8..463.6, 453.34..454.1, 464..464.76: 0.200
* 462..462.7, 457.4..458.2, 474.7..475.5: 0.155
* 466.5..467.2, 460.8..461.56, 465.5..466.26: 0.151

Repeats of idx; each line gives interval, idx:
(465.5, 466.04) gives 5.53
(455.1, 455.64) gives 5.38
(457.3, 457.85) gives 5.42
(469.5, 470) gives 5.26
